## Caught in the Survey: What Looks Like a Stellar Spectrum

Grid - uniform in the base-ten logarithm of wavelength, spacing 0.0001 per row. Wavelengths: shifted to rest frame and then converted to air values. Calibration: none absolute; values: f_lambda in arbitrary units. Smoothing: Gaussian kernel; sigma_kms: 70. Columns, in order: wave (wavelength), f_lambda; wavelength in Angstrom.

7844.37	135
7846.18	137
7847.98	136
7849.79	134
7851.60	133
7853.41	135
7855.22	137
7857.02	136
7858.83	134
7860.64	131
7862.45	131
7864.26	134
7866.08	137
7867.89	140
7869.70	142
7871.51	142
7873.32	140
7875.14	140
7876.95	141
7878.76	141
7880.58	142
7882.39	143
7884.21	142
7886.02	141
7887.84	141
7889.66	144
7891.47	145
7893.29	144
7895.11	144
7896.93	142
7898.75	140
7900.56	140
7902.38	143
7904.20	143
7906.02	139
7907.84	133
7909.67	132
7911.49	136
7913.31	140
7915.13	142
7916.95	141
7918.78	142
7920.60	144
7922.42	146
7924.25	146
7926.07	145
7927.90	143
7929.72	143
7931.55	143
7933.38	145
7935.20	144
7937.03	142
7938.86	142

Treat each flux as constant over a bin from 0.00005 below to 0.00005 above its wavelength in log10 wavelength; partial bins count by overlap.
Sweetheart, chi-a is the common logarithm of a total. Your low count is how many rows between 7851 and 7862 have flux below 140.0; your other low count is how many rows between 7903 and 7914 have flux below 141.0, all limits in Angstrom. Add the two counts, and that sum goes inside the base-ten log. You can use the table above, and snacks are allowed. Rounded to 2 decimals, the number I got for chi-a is 1.04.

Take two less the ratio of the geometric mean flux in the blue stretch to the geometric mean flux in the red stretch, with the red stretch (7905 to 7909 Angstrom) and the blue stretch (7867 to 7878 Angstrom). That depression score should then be 0.96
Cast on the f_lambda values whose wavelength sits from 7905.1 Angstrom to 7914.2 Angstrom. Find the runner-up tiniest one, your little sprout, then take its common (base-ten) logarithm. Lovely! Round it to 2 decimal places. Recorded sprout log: 2.12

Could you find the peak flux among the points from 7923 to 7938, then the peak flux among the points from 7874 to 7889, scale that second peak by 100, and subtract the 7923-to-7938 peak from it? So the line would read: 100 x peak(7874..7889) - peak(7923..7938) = 14154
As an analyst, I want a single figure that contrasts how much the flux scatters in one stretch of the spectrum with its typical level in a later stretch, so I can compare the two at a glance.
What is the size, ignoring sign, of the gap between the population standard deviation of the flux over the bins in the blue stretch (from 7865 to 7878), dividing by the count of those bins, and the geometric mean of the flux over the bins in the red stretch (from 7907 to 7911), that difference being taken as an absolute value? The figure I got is 131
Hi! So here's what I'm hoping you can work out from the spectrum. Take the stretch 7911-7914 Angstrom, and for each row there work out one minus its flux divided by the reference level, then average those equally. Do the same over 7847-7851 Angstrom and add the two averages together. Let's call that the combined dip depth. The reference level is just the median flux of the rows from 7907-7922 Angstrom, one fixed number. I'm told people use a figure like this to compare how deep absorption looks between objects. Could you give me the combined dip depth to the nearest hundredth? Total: 0.06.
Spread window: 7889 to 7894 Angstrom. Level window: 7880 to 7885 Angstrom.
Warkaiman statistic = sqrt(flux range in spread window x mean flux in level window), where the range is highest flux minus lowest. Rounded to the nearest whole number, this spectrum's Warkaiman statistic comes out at 12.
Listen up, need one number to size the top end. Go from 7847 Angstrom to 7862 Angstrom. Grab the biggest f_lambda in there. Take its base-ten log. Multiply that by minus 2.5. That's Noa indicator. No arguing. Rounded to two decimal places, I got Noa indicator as -5.34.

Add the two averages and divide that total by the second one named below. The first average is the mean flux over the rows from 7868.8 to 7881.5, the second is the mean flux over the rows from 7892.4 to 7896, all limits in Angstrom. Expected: 1.98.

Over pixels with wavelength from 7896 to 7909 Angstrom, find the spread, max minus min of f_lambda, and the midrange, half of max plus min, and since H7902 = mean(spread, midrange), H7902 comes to 74.0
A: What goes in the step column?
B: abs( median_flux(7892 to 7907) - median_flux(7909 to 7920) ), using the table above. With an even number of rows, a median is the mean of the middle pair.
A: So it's 2.0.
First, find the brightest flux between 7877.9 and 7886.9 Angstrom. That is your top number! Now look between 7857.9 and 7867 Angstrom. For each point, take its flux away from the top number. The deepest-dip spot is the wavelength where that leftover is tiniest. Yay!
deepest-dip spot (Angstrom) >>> 7866.08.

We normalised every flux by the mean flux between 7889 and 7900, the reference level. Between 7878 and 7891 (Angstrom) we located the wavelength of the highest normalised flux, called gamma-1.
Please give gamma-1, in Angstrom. 7889.66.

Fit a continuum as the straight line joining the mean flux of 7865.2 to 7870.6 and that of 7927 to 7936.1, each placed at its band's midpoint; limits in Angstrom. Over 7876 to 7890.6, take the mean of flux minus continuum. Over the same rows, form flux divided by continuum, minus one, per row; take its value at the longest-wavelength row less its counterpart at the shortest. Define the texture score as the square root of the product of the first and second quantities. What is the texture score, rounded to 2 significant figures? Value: 0.14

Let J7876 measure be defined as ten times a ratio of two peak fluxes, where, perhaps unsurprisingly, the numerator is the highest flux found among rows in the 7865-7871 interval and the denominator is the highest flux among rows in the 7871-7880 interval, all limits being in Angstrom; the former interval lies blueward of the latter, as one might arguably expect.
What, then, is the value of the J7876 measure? 10.0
